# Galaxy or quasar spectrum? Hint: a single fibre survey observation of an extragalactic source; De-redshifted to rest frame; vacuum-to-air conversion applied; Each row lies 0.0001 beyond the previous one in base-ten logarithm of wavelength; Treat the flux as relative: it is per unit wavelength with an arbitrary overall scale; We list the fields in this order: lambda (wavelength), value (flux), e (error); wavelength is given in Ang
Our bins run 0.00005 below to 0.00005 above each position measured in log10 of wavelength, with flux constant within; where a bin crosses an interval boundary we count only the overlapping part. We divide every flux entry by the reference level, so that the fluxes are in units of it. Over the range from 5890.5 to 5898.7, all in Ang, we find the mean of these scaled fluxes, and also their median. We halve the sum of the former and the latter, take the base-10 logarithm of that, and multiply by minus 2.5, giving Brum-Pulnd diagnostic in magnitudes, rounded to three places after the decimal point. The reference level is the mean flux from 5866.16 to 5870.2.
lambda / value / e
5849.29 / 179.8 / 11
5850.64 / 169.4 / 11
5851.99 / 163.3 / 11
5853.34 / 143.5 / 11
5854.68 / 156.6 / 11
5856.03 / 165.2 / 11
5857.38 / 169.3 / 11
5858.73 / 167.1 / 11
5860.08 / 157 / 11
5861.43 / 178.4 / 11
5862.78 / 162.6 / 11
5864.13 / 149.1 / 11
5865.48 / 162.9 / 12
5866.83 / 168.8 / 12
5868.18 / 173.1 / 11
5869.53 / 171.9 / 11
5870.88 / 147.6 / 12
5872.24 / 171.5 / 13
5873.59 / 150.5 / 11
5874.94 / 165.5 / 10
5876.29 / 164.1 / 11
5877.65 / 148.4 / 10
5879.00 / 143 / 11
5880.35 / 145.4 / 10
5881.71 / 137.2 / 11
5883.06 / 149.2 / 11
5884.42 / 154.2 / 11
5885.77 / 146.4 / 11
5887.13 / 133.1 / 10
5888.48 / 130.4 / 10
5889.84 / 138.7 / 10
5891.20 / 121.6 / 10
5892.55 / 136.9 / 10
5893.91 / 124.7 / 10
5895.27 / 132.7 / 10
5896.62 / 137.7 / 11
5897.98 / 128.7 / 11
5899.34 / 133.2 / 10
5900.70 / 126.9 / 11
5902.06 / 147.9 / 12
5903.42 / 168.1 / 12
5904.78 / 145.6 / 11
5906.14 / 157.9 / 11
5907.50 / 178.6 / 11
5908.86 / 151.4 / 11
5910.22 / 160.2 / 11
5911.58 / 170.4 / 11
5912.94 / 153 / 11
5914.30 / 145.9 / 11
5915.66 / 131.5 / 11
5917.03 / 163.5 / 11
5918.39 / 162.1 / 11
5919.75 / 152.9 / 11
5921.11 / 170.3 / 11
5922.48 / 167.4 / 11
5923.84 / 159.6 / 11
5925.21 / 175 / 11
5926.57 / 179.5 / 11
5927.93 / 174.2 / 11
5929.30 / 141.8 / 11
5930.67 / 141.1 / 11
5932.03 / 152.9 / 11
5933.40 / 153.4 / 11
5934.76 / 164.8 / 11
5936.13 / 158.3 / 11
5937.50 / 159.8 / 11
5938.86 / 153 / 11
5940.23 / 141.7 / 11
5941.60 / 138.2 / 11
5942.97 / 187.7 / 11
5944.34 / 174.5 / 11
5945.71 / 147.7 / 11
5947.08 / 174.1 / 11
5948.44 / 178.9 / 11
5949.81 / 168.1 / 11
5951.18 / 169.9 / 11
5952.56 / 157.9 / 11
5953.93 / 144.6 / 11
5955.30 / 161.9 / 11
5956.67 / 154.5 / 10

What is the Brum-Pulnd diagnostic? 0.295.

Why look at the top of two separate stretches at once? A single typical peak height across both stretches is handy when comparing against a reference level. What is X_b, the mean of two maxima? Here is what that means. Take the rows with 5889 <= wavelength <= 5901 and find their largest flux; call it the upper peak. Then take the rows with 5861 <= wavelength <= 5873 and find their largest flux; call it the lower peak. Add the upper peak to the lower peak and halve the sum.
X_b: 159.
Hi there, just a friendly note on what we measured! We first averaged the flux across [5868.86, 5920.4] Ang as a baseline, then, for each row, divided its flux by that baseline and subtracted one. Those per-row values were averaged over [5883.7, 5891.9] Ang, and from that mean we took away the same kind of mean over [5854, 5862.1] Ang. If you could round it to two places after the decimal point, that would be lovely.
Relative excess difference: -0.19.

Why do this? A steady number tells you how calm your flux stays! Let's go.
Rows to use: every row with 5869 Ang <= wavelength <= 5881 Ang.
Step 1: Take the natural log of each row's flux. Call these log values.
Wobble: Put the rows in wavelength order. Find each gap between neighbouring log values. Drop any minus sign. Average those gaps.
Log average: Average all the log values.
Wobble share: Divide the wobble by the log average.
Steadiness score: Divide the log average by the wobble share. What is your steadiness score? 295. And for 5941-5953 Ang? 236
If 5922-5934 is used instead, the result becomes 421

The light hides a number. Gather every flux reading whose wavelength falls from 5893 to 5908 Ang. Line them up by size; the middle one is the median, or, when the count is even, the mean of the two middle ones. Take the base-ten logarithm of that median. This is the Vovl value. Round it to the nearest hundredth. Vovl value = 2.14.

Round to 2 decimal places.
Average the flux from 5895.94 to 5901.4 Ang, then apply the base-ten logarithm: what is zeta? 2.12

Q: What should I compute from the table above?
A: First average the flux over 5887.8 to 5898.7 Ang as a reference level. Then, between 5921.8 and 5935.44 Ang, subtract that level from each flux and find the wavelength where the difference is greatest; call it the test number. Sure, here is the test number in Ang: 5926.57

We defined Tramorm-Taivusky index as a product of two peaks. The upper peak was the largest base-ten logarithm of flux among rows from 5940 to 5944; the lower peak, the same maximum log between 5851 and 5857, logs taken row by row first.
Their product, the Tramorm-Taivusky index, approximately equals 5.04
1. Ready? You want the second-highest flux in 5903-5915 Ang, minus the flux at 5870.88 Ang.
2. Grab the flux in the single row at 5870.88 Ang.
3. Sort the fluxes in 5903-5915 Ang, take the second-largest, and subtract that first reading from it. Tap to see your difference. 23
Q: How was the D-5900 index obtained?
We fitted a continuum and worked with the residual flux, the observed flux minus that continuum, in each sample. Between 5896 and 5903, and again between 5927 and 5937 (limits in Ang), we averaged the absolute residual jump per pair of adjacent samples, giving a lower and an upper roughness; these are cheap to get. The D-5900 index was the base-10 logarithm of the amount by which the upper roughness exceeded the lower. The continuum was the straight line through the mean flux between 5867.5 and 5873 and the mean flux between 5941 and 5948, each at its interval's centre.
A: -0.46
